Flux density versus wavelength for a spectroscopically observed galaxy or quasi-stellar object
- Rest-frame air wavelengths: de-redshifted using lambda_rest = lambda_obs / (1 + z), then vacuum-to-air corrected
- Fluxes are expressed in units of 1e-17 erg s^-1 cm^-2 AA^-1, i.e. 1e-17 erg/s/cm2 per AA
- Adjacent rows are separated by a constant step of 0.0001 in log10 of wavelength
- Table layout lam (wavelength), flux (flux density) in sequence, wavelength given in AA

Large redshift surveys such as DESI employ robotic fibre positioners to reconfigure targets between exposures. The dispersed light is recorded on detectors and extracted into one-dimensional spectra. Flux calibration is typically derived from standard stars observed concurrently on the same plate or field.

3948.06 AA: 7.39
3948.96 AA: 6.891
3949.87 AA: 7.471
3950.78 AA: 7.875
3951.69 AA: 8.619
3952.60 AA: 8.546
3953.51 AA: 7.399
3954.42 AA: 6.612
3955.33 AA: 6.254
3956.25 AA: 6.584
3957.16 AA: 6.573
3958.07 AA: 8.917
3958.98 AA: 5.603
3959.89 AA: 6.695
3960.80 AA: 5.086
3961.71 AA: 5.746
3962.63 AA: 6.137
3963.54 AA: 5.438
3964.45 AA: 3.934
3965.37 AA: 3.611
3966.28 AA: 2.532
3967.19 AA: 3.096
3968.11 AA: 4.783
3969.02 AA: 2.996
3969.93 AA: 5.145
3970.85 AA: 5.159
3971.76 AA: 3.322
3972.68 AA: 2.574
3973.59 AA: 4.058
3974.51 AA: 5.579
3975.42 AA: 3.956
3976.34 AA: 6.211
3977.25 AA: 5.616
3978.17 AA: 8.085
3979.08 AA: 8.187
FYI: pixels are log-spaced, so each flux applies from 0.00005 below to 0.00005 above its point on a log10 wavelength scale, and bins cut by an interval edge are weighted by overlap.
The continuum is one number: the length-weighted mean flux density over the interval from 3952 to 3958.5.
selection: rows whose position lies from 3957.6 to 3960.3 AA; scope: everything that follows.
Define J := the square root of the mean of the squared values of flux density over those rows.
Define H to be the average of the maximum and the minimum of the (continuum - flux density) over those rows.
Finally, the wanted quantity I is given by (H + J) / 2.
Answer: 3.62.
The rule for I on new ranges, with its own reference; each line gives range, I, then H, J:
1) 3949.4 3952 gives 3.62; -0.8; 8.0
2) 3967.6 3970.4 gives 3.81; 3.2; 4.4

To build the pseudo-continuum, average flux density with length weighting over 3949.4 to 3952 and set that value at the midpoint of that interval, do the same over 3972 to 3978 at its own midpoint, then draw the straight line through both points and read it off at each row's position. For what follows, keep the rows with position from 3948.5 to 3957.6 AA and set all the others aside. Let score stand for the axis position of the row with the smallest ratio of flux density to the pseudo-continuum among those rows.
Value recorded 3948.96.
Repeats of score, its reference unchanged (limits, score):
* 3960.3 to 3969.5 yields 3966.28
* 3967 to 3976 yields 3972.68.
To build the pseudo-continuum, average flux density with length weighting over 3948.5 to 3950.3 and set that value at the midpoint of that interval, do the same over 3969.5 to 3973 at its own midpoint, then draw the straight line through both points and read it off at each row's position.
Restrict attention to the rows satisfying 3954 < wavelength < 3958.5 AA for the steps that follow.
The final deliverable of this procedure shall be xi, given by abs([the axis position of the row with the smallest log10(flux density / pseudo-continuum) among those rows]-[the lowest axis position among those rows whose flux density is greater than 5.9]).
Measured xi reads 0.9 AA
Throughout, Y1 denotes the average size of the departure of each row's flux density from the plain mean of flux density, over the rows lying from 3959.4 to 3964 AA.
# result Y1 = 0.48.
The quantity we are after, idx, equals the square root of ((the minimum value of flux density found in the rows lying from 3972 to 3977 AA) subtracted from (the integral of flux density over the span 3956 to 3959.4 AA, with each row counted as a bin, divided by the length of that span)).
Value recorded 2.09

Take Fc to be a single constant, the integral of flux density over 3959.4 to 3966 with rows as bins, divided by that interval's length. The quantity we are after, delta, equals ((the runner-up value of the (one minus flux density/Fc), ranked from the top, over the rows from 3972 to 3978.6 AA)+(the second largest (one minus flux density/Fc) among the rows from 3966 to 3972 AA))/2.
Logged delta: 0.33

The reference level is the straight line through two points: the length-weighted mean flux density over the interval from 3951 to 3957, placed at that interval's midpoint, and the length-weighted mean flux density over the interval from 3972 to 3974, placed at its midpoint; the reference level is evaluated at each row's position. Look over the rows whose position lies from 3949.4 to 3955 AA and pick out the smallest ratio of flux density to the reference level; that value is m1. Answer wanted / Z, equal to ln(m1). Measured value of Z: -0.09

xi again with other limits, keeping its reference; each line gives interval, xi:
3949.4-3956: 5.5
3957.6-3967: 8.2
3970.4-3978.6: 3.7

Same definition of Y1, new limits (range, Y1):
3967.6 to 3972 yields 0.90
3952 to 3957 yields 0.71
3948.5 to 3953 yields 0.56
